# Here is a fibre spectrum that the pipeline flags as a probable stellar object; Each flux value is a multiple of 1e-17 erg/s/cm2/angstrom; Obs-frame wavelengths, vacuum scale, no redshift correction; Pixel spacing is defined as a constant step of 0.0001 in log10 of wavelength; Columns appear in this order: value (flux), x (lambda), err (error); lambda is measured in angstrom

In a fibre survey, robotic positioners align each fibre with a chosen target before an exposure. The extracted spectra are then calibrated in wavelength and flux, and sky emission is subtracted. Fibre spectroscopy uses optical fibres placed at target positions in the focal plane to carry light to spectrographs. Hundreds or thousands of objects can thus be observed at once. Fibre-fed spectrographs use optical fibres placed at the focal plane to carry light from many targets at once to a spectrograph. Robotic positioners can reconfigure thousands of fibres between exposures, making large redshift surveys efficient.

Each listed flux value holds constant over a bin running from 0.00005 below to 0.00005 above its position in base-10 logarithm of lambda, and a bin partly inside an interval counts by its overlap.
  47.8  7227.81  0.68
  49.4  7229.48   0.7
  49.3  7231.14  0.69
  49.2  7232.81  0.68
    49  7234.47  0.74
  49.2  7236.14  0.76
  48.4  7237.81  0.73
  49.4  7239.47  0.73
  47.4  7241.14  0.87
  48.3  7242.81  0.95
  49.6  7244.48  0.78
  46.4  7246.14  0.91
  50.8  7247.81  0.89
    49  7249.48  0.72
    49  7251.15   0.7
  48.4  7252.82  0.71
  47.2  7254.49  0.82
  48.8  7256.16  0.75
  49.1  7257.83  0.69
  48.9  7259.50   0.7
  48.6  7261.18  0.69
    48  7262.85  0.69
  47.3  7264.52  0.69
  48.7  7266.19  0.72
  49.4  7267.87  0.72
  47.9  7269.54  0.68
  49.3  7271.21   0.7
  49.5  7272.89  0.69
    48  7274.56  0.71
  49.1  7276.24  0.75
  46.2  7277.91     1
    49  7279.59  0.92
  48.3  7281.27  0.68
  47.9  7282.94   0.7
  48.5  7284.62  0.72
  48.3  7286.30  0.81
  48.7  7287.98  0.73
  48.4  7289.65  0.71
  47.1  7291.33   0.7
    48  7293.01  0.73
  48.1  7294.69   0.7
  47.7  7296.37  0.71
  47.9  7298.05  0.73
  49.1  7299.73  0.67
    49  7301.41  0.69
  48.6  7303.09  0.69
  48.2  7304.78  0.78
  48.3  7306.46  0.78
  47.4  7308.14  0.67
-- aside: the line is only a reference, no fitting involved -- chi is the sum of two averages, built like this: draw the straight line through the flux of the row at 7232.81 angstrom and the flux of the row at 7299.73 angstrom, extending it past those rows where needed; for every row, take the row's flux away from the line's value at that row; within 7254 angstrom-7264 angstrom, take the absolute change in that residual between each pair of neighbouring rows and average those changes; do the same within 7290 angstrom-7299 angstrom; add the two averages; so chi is 1.0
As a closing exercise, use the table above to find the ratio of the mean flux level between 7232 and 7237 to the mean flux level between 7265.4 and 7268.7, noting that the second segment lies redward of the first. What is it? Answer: 1.00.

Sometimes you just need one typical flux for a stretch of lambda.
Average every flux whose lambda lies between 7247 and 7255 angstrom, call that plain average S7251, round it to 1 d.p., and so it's 48.9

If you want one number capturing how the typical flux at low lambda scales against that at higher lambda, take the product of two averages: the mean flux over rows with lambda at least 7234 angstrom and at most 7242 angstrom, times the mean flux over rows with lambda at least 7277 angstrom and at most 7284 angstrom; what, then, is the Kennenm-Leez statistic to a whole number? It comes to 2329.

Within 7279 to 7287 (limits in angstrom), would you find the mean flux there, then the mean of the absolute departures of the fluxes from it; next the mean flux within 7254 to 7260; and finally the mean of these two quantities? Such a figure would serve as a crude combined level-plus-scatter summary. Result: 24.4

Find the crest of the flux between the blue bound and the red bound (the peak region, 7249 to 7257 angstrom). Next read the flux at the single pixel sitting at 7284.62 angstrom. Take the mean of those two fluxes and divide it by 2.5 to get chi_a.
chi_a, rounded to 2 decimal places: 19.50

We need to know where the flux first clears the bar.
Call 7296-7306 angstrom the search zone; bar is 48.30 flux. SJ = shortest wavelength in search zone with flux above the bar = 7299.73 angstrom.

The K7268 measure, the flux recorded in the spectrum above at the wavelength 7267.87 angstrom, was 49.4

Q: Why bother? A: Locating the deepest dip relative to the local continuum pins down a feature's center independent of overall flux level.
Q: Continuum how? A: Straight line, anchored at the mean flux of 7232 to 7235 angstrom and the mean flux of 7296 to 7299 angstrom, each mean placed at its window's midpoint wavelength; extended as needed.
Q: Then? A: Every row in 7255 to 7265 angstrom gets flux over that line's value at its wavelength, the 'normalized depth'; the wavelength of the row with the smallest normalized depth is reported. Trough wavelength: 7264.52 angstrom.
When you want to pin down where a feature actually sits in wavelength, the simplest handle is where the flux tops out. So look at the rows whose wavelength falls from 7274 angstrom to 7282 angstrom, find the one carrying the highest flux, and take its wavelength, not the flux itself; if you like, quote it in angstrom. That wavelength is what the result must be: 7276.24 angstrom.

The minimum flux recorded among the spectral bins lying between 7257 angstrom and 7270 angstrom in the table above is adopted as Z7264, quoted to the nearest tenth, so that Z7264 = 47.3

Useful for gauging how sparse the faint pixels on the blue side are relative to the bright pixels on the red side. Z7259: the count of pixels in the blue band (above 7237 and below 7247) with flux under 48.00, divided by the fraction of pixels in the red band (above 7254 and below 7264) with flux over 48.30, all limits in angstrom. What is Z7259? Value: 3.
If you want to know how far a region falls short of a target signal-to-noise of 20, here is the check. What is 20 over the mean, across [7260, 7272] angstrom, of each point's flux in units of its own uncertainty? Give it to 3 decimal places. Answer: 0.288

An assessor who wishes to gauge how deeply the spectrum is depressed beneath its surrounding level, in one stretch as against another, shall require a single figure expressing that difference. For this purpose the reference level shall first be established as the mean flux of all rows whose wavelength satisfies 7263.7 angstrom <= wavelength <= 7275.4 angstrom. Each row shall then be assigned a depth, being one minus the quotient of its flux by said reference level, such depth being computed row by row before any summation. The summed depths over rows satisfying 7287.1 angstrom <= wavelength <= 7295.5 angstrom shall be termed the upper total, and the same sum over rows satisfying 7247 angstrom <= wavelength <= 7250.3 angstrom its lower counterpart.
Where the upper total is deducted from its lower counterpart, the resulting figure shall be -0.11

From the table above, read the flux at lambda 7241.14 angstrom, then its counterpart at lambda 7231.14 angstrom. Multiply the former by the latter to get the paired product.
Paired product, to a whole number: 2337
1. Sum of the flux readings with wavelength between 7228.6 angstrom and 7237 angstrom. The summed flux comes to 246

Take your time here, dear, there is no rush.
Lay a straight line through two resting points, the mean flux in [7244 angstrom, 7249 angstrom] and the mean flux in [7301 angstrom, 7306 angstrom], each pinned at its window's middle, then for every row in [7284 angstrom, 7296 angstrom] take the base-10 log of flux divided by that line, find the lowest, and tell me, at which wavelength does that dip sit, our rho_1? 7291.33 angstrom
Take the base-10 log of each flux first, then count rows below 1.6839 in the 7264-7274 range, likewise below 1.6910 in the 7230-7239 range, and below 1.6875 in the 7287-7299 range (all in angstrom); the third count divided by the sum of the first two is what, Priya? 1.5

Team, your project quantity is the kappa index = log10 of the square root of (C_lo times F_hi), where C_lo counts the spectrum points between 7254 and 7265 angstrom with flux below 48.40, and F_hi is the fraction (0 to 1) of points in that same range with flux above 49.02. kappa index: -0.18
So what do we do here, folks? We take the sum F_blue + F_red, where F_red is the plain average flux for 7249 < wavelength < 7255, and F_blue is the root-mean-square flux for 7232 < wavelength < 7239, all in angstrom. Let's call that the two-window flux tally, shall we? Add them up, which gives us 97.4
